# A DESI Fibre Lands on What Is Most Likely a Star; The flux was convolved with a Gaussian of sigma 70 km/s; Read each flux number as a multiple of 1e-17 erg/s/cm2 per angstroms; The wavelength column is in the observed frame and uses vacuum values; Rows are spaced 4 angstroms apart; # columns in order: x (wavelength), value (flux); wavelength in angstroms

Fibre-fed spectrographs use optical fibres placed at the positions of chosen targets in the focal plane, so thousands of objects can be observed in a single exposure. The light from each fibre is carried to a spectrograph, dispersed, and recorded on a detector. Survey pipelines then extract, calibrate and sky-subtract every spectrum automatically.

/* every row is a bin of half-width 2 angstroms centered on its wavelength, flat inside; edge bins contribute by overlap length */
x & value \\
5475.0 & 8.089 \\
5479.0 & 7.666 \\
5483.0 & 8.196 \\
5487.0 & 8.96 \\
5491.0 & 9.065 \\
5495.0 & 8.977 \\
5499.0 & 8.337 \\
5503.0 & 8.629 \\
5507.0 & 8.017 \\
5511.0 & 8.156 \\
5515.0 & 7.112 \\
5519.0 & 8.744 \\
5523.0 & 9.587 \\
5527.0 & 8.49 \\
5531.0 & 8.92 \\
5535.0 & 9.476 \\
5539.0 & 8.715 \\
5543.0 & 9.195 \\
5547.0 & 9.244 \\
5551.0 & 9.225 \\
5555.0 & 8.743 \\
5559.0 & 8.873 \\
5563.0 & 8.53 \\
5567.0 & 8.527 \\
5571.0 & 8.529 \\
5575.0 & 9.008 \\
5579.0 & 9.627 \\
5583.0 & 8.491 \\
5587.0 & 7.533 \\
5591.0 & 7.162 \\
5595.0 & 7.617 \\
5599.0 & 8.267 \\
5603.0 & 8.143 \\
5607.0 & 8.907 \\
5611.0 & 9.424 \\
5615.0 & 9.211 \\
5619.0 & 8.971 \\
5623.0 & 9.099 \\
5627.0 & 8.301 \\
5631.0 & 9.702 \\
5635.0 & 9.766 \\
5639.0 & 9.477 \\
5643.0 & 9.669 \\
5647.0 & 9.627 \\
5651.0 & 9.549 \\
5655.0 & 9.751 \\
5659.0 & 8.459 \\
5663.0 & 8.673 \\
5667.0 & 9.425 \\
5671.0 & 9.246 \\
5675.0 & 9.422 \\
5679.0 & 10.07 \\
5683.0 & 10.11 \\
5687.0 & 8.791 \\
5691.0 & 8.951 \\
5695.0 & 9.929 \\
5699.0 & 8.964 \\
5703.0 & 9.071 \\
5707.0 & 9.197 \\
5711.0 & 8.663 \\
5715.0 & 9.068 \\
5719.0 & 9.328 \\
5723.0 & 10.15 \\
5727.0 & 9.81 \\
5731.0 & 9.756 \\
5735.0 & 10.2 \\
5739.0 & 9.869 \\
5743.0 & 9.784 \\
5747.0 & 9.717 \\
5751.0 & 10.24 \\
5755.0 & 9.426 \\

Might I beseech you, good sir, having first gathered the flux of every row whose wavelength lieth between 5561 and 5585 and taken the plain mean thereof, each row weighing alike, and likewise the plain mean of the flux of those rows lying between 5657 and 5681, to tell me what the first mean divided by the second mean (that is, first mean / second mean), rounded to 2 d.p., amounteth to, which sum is 0.95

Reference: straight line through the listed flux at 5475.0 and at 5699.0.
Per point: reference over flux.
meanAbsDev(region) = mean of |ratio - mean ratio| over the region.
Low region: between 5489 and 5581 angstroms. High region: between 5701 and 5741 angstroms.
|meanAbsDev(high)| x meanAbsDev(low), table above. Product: 0.0018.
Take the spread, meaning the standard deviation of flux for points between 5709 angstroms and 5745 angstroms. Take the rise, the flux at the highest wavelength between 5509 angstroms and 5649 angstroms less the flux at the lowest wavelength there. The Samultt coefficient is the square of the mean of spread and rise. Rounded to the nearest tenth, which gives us 1.0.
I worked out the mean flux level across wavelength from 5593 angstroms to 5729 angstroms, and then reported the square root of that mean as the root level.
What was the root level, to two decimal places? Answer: 3.03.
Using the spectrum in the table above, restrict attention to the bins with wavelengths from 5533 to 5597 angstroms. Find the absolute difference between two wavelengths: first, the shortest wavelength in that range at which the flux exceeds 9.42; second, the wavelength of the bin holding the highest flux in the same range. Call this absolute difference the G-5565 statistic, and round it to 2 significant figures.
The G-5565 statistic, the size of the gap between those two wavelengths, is 44 angstroms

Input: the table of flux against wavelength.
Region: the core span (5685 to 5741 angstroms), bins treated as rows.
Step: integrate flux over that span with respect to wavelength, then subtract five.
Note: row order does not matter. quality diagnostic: 522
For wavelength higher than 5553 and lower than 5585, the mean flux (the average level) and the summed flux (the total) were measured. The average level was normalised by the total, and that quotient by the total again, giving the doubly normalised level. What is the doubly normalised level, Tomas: 0.0018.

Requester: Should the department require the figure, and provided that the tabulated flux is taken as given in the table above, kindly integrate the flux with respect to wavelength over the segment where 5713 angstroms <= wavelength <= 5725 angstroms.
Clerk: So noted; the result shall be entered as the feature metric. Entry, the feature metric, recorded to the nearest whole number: 114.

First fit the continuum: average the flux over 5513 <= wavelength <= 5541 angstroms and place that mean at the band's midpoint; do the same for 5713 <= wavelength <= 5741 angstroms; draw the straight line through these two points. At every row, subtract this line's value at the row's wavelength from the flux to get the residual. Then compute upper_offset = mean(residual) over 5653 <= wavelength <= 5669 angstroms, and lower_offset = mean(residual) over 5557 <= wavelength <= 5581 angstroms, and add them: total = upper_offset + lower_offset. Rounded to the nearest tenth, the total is -0.4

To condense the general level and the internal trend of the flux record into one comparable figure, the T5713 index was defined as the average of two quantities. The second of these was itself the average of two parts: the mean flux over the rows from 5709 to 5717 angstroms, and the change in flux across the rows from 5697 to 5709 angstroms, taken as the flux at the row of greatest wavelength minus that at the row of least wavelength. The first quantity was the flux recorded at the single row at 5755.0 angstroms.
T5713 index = 7.0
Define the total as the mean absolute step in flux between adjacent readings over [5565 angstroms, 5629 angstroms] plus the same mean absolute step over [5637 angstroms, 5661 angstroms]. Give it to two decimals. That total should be 0.86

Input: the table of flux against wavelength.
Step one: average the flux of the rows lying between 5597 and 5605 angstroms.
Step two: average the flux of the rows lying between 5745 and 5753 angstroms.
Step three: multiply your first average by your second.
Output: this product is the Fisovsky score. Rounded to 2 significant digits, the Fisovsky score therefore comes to 82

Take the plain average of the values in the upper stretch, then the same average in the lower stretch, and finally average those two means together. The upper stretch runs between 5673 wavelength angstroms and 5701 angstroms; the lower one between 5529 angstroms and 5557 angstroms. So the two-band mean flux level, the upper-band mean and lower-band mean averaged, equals 9.3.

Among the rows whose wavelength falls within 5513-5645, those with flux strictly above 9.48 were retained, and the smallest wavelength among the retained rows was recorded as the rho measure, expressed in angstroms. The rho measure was 5523.0 angstroms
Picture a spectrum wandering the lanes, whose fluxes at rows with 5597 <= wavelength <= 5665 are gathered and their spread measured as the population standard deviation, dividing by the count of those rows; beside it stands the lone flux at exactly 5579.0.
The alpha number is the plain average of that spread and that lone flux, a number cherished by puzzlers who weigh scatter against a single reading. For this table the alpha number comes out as 5.09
